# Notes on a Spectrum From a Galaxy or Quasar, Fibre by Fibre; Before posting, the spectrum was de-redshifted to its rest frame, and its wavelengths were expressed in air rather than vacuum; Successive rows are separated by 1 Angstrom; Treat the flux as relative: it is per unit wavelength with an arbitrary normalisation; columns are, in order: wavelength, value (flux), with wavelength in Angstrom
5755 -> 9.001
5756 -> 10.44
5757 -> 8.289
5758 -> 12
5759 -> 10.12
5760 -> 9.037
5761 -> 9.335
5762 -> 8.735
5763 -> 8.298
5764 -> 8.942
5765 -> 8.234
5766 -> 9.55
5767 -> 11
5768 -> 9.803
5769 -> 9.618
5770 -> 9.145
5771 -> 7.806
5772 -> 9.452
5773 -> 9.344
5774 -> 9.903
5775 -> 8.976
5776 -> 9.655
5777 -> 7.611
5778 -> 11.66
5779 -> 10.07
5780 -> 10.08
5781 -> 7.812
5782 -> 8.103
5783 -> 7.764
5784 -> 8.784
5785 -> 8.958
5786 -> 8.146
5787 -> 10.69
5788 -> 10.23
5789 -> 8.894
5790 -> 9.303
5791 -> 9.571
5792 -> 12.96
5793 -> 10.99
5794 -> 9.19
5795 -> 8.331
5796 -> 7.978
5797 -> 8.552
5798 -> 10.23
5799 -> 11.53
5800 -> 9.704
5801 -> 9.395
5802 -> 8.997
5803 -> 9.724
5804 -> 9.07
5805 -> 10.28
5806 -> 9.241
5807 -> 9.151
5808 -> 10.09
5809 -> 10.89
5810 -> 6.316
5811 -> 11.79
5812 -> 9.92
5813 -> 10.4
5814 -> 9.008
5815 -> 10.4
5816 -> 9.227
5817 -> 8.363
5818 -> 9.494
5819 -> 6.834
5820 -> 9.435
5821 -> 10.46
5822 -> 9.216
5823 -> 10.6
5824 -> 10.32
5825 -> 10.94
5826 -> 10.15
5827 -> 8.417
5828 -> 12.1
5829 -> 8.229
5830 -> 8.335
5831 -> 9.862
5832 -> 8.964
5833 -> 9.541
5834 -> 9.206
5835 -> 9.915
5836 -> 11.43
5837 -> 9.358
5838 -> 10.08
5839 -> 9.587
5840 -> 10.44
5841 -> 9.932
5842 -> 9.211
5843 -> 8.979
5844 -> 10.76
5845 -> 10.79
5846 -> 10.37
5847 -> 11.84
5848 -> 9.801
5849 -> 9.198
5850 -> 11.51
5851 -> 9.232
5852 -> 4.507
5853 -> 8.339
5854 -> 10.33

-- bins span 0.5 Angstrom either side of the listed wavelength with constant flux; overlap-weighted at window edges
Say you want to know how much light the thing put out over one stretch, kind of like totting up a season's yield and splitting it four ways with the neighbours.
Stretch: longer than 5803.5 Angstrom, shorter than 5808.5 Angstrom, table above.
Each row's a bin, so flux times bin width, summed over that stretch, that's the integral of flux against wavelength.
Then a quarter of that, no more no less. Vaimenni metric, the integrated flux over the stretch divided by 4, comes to 12.0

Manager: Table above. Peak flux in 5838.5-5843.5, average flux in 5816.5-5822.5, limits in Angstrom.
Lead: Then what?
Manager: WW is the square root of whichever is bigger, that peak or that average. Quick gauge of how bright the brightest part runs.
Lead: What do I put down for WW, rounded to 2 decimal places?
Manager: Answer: 3.23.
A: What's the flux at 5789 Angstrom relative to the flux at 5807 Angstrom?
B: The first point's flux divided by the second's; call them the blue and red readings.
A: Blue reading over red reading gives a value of 0.972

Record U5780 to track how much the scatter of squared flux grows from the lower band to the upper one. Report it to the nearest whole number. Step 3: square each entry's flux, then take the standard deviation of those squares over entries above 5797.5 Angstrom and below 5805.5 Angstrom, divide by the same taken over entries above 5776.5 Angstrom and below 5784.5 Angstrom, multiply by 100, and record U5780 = 60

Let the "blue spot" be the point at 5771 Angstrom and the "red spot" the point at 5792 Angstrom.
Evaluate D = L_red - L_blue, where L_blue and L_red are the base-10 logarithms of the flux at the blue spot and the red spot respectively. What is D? 0.22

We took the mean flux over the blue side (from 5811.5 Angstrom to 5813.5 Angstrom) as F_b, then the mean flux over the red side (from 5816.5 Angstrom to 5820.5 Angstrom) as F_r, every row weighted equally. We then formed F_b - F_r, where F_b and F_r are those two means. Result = 1.6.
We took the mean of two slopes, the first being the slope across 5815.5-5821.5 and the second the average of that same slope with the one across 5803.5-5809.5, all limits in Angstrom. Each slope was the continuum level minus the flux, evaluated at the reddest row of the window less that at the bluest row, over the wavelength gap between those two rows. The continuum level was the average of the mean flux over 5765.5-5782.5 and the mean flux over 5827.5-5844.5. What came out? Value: -0.28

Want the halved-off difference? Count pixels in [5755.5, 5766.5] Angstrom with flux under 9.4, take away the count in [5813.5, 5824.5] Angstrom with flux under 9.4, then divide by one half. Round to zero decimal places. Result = 4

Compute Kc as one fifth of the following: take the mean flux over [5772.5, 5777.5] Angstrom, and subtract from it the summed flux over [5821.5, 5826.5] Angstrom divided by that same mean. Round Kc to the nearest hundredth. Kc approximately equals 0.69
